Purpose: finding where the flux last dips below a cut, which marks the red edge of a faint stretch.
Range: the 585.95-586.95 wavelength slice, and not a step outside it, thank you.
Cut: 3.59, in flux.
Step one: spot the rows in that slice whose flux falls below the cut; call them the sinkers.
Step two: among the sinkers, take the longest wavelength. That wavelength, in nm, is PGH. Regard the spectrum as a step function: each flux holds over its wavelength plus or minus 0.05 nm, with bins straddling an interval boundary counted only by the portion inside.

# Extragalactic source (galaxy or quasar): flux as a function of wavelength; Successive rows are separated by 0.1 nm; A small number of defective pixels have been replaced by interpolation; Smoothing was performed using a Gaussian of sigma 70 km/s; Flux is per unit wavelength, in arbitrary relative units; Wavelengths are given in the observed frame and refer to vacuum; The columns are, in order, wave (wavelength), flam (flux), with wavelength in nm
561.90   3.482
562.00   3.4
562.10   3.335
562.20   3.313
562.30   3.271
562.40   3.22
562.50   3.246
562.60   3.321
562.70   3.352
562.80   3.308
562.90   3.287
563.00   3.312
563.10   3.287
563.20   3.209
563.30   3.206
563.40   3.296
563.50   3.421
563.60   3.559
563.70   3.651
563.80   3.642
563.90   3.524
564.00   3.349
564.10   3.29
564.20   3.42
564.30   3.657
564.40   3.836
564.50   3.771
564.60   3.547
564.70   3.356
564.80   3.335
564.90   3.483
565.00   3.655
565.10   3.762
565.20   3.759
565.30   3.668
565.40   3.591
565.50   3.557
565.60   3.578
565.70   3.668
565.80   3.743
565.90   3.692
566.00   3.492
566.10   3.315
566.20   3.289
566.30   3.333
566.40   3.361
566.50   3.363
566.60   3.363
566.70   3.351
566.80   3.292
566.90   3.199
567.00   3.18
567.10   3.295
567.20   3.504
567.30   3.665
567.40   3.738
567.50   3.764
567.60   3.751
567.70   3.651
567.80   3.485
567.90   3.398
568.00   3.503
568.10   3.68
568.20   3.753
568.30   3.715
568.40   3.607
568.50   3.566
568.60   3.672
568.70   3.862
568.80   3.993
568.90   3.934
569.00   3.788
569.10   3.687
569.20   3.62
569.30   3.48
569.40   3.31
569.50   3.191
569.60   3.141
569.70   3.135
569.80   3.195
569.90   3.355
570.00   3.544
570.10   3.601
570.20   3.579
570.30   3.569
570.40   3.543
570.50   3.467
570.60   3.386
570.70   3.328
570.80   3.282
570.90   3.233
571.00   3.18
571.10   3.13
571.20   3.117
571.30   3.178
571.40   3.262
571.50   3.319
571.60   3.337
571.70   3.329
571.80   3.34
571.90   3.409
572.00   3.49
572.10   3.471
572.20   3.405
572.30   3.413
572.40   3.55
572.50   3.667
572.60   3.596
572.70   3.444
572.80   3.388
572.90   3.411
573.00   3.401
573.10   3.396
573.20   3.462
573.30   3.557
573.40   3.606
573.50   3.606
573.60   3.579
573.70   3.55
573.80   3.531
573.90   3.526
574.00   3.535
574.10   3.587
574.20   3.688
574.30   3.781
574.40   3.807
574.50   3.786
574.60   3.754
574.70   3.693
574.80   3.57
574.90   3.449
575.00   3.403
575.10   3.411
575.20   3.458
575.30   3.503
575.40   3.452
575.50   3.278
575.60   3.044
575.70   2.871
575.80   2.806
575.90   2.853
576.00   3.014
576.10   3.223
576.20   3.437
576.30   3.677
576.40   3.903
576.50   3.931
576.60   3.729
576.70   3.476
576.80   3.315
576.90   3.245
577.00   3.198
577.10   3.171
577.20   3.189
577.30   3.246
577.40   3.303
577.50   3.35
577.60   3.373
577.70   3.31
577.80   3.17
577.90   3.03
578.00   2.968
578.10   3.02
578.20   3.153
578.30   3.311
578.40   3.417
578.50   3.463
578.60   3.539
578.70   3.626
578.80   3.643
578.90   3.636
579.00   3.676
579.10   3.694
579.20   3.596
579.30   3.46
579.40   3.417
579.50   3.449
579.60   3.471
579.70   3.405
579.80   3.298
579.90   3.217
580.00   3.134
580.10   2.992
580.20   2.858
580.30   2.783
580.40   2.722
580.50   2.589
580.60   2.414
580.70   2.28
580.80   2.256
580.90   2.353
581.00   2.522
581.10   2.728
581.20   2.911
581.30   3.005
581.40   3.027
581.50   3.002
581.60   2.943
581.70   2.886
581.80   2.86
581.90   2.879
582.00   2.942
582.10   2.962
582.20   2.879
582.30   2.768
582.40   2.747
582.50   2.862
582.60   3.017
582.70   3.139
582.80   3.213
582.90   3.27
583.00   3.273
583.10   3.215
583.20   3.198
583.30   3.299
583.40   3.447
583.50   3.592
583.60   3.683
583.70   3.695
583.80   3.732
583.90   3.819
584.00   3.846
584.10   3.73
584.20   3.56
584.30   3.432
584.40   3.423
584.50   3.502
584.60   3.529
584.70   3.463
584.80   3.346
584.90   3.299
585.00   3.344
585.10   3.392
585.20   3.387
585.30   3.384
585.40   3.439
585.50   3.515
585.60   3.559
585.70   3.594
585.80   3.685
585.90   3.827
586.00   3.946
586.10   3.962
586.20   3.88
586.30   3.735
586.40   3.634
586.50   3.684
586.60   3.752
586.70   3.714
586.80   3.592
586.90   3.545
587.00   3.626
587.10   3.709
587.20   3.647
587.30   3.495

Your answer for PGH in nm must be 586.90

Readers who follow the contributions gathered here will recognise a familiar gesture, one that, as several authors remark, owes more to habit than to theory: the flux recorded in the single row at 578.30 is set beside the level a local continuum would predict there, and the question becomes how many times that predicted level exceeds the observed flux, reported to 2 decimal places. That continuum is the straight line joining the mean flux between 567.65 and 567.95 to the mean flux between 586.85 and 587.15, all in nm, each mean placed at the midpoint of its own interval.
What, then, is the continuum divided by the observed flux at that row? 1.08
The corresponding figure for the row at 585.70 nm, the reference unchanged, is 1.01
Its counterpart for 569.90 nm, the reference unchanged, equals 1.05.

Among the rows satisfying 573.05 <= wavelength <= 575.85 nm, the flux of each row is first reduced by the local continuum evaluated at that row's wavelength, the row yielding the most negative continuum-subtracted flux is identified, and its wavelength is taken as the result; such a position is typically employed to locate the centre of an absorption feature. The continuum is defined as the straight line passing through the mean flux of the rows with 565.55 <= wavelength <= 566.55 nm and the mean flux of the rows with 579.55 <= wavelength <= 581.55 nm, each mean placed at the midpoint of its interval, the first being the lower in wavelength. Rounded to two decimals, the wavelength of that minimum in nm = 575.80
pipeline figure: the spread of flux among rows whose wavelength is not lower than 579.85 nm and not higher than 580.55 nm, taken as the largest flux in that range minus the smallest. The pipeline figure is 0.63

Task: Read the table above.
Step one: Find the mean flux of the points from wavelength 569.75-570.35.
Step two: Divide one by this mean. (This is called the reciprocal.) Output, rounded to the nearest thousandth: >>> 0.288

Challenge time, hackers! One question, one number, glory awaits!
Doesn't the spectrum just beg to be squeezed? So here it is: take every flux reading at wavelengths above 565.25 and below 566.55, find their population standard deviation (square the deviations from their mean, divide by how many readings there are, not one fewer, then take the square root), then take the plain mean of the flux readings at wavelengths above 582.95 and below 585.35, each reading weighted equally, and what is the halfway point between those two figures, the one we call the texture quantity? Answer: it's 1.82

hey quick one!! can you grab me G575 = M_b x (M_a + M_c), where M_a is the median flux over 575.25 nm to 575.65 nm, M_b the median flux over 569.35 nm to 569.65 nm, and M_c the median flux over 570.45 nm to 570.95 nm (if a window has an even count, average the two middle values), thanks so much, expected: 21.4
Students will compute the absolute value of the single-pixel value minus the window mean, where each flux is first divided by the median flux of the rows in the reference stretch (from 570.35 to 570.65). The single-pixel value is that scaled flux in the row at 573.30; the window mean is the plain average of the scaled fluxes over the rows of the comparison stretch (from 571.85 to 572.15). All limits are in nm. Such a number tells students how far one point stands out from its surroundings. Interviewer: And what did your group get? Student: 0.029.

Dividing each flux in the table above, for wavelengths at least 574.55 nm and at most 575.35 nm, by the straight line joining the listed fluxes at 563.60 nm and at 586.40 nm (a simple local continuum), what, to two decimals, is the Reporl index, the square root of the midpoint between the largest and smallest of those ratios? 1.00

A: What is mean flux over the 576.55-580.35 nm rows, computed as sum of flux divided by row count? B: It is 3.32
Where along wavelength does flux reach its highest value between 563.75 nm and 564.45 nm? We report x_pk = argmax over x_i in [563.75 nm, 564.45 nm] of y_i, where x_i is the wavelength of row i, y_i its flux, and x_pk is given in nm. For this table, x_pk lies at 564.40 nm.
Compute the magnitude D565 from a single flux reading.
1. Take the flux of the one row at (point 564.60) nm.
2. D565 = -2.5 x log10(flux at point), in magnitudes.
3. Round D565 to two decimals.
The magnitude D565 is -1.37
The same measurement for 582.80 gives -1.27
